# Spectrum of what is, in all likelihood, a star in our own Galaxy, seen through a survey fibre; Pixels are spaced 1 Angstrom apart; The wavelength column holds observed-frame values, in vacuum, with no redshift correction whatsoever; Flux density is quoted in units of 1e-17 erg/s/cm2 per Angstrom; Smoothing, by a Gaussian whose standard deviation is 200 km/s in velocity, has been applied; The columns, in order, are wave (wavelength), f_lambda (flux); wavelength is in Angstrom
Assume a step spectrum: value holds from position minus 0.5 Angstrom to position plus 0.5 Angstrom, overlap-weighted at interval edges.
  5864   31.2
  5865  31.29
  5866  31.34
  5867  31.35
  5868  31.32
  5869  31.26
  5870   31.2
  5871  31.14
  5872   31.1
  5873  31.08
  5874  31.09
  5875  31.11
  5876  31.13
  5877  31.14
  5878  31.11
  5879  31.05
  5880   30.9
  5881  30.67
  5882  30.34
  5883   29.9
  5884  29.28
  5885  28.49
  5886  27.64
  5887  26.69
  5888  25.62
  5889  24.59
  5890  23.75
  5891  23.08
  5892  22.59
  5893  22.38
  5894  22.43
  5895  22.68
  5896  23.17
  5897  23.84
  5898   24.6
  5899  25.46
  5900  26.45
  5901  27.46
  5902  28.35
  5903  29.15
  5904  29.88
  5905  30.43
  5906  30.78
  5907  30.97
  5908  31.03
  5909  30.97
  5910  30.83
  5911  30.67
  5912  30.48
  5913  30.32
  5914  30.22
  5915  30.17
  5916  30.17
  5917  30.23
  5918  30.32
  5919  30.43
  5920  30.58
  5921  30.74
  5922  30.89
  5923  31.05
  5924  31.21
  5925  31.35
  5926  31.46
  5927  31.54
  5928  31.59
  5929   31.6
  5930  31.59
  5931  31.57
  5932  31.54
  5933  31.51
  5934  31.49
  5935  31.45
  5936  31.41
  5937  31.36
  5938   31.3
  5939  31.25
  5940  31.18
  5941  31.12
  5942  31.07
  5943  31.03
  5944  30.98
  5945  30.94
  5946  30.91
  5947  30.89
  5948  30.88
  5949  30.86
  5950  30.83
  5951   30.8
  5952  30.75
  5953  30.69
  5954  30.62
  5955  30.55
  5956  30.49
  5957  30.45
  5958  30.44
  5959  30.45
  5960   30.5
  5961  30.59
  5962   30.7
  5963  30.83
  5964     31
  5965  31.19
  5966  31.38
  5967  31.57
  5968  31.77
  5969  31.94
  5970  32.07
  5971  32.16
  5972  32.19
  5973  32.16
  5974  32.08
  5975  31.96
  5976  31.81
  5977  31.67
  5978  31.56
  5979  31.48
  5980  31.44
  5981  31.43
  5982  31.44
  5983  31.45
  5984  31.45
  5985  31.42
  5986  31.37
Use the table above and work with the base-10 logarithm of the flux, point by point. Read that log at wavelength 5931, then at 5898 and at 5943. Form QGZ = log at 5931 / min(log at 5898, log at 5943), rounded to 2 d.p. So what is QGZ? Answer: 1.08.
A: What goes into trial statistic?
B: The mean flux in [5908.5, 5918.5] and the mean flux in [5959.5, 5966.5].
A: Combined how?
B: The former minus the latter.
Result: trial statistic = -0.4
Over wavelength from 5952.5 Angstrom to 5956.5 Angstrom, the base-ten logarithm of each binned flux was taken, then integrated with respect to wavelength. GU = 5.94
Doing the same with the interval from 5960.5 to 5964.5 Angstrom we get 5.95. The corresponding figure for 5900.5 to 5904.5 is 5.83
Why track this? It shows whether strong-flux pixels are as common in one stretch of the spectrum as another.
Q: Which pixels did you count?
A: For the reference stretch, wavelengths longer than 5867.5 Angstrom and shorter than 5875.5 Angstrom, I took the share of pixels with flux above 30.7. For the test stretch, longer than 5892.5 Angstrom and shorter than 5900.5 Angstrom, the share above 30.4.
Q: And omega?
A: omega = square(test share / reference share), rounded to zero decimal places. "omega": 0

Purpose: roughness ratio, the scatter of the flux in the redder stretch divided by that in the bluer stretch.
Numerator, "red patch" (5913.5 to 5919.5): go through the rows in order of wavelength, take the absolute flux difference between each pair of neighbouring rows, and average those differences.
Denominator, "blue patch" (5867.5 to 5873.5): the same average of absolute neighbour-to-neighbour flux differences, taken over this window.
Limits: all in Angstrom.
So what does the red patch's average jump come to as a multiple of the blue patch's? 1.3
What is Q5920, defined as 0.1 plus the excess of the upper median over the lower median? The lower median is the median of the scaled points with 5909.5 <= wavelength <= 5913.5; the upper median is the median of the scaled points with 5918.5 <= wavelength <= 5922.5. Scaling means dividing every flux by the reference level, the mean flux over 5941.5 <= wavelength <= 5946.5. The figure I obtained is 0.10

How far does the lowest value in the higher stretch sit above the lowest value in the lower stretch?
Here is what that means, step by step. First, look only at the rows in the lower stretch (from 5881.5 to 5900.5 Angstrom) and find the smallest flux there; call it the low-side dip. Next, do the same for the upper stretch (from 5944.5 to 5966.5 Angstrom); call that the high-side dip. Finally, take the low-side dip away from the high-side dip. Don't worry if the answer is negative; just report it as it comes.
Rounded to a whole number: 8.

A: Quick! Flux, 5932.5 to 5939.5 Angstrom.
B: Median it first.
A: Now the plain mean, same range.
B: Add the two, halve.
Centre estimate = 31.4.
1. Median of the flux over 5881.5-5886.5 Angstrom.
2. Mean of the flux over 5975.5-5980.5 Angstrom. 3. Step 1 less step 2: -2.3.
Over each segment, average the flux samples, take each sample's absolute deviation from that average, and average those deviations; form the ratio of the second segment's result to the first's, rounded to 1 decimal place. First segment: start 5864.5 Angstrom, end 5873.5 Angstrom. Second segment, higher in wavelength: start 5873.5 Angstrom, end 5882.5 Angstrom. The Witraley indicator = 2.3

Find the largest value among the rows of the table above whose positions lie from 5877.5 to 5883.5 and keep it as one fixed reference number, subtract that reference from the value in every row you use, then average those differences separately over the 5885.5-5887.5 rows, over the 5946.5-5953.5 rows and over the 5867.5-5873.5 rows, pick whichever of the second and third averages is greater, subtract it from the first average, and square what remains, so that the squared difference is 16.1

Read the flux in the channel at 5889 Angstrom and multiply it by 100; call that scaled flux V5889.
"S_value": 2459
